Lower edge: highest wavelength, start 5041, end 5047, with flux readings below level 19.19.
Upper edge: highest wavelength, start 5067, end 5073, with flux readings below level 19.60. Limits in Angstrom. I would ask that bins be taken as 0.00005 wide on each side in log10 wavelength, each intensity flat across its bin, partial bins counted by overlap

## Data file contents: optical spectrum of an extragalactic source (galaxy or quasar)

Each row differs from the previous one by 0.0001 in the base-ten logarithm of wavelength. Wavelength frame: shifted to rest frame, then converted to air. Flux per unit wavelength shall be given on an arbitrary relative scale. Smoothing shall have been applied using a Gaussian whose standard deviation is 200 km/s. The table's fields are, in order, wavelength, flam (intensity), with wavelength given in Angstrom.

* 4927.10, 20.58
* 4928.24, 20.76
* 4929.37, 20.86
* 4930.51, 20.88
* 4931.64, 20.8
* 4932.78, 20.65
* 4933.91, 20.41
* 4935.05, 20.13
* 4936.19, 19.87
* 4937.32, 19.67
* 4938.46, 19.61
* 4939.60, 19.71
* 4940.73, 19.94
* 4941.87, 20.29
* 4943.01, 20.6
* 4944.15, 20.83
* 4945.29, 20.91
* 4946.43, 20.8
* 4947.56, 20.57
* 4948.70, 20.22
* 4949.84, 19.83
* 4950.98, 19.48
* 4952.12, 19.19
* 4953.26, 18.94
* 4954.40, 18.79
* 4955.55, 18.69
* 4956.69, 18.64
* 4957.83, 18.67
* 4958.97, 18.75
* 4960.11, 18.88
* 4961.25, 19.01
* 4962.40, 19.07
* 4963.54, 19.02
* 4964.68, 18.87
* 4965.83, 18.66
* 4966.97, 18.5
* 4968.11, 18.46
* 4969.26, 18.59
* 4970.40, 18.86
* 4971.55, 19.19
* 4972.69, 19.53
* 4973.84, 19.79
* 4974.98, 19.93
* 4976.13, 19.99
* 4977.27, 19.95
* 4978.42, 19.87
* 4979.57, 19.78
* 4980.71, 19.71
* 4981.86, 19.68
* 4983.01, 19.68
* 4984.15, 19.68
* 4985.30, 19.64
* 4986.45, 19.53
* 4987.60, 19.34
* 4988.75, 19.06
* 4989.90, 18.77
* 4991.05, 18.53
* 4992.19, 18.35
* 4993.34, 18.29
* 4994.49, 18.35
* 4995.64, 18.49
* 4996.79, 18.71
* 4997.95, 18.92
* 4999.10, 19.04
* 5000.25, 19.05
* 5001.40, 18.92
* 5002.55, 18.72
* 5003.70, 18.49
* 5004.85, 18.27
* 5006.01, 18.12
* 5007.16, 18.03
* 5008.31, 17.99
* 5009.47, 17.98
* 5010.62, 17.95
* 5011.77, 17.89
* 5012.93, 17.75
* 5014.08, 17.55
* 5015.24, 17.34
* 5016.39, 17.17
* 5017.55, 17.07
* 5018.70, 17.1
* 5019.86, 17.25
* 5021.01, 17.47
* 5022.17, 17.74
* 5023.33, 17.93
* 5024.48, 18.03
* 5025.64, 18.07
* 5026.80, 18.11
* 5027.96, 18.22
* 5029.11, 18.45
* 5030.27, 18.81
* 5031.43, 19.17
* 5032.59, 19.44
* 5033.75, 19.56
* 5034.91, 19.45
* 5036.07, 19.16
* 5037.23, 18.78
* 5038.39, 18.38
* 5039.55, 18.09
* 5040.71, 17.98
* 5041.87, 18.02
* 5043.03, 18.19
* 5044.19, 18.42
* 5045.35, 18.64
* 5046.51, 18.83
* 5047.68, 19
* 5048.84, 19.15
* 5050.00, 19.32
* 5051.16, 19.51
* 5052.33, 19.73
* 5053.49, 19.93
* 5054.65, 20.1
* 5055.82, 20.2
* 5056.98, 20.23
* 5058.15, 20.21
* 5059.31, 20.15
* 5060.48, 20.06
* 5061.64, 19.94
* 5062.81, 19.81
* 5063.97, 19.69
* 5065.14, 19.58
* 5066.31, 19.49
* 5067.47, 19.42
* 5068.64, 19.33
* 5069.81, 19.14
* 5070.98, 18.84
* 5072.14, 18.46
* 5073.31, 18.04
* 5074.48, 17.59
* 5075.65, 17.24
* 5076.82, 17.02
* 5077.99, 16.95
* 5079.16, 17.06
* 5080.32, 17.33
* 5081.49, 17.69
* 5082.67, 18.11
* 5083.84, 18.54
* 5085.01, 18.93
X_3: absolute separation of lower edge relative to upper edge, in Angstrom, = 25.6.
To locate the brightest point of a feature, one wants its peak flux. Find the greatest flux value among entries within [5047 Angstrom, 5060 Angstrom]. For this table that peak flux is 20.23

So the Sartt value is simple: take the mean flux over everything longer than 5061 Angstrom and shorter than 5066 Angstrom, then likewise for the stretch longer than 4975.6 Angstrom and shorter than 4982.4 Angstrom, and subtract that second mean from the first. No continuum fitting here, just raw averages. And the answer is -0.1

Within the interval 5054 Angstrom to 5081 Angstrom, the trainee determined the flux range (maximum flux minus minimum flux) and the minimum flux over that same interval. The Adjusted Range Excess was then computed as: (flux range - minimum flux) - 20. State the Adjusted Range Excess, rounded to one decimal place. -33.7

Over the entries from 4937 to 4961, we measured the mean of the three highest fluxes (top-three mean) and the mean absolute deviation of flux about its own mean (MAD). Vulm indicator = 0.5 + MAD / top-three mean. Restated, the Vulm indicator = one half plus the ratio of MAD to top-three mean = 0.532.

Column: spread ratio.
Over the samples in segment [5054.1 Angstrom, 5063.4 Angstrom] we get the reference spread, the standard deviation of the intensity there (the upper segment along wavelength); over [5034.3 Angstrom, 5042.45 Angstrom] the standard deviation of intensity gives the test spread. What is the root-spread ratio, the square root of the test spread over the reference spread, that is 2.0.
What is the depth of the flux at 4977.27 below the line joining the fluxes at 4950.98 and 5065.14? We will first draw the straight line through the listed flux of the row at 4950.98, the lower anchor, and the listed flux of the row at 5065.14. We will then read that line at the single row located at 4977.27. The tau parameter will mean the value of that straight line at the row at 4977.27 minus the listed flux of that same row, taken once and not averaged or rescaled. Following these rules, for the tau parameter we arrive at -0.45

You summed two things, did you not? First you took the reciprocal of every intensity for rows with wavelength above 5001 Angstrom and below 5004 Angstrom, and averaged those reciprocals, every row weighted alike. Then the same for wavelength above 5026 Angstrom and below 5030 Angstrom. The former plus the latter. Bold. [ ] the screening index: 0.108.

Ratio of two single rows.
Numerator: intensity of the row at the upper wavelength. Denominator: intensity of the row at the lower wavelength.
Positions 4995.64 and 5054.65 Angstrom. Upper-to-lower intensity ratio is 1.09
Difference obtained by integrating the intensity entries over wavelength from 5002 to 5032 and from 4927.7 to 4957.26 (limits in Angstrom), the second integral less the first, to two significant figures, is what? 54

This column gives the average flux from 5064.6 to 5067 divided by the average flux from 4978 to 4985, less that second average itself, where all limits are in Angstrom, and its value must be -18.7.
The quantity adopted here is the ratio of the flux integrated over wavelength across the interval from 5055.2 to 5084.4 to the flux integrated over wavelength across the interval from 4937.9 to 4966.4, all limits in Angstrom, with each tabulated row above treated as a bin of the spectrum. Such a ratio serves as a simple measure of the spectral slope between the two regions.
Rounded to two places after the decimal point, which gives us 0.99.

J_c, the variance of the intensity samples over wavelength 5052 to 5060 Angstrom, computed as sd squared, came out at 0.03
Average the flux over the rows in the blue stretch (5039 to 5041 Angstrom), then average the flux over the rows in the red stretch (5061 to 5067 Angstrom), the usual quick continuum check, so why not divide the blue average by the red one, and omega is 0.92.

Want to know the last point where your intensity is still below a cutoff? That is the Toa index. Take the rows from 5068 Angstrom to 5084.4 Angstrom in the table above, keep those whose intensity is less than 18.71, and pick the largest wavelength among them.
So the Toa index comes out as 5083.84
